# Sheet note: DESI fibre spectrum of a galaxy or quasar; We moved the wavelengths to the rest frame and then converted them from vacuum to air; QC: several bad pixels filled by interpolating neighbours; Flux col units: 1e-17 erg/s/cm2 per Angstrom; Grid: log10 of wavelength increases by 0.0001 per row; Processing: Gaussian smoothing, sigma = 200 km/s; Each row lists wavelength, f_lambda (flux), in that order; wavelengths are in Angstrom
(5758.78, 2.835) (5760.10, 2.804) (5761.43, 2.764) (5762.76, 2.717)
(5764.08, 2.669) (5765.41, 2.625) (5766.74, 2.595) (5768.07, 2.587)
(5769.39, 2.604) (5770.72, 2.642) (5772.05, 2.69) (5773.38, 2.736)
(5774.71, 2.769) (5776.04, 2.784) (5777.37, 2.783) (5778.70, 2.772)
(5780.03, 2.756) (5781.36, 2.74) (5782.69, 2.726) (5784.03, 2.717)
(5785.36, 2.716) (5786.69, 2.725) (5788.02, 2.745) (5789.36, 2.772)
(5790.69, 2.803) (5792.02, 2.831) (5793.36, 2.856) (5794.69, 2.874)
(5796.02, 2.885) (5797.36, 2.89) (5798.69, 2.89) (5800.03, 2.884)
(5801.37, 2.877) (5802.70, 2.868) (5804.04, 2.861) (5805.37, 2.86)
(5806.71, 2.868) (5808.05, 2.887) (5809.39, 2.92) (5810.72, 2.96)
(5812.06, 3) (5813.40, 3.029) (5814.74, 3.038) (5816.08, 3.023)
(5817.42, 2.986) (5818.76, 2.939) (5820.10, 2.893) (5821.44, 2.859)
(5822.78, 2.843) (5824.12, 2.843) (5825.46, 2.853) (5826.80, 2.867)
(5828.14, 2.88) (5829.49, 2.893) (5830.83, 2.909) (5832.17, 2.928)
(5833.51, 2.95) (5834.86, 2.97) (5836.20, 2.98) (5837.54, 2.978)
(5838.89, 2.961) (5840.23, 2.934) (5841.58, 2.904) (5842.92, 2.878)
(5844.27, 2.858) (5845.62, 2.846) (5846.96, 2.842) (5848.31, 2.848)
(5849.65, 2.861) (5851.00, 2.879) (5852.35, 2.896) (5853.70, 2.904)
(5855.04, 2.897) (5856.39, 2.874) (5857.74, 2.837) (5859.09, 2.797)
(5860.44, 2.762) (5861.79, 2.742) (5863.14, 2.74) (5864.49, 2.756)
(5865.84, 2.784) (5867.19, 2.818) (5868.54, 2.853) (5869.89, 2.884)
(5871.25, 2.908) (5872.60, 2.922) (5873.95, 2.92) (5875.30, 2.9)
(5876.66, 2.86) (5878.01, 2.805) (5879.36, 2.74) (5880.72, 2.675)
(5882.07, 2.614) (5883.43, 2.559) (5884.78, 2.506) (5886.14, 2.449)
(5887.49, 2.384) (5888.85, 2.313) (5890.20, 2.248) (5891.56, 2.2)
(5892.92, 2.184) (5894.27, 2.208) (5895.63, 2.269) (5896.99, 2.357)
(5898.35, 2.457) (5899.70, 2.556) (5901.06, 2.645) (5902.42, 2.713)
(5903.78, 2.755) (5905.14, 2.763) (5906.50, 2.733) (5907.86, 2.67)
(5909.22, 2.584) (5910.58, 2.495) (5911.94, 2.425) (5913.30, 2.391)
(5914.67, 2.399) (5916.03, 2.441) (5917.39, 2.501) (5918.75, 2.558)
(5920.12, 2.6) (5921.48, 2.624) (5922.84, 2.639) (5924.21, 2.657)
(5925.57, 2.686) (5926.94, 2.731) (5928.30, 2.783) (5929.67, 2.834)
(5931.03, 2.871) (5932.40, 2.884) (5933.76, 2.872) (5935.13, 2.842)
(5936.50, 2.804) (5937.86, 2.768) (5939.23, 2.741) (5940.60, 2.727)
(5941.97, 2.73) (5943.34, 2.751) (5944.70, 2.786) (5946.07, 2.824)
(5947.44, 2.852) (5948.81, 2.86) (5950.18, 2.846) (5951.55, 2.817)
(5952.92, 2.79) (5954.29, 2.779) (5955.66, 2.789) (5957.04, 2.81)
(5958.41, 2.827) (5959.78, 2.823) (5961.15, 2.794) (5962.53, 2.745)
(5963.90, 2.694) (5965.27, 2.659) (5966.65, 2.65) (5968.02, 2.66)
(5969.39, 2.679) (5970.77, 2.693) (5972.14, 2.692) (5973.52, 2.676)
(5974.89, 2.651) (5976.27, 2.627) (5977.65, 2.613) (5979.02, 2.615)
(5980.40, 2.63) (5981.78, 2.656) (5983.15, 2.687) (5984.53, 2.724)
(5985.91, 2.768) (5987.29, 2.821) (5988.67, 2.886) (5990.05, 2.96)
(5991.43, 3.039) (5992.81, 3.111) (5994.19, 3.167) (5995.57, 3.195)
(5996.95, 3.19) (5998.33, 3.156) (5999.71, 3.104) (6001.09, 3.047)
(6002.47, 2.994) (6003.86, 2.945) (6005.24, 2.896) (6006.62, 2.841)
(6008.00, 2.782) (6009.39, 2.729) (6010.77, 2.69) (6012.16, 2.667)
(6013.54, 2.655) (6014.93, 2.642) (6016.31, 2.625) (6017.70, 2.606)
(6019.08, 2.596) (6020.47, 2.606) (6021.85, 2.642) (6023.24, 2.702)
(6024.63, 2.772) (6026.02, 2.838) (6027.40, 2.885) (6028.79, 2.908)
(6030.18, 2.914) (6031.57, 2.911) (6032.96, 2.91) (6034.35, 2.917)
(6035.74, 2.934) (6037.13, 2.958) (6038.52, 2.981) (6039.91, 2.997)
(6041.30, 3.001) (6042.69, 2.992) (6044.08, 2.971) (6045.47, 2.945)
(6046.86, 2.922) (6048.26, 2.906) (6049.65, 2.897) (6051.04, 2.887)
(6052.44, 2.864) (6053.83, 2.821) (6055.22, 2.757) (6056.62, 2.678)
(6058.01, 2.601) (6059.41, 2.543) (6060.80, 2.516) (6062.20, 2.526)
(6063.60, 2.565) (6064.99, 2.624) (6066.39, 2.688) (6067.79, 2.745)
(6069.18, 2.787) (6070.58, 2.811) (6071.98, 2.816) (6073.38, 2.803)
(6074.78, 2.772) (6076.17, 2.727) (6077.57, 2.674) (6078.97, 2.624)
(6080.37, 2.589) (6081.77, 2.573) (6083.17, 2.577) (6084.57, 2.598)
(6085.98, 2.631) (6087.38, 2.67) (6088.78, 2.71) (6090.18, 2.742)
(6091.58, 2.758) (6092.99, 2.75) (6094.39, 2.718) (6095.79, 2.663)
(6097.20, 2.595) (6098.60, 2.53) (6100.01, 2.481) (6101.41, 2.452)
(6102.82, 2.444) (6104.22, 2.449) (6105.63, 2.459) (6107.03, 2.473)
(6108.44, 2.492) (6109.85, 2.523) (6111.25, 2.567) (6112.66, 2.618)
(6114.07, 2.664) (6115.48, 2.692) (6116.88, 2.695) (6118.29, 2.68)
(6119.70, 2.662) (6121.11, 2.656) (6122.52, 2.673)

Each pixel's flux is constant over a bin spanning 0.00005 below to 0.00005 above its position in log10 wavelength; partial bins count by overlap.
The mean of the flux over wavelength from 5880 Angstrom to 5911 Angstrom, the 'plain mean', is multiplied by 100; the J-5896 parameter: 249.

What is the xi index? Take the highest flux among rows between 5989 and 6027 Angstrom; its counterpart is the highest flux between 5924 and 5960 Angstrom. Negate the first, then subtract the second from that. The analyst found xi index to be -6.08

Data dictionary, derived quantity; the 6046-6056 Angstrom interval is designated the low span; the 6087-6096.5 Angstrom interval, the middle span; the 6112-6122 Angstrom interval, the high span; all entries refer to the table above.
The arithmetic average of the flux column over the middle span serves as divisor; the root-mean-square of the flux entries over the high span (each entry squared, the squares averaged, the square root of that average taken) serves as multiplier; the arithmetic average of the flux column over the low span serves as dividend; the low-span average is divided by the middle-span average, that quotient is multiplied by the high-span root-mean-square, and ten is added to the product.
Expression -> 12.81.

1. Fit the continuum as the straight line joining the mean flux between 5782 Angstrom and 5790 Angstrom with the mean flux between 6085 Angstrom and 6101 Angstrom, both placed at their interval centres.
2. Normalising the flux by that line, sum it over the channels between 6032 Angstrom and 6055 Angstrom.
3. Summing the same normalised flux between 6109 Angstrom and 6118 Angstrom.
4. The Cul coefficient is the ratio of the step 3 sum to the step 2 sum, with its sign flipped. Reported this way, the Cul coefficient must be -0.34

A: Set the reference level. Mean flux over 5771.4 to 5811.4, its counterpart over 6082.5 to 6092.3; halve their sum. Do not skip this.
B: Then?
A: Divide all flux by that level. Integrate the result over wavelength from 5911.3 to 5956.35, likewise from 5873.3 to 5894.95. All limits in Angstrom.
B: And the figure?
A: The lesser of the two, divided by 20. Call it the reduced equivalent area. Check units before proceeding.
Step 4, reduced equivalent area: 1.0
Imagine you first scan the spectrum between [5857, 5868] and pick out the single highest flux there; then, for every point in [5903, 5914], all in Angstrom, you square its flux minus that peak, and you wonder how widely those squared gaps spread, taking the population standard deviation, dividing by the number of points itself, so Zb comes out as 0.072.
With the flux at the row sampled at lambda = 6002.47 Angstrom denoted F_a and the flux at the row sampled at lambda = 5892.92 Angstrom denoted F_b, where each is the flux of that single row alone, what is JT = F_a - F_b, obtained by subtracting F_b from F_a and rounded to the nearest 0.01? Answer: 0.81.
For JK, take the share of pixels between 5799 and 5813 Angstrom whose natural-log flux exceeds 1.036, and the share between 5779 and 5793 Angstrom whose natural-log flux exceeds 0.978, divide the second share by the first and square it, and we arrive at 1.0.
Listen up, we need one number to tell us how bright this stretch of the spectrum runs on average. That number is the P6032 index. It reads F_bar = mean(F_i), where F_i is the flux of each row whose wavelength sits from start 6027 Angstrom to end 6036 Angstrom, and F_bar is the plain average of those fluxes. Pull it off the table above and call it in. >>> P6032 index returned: 2.91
